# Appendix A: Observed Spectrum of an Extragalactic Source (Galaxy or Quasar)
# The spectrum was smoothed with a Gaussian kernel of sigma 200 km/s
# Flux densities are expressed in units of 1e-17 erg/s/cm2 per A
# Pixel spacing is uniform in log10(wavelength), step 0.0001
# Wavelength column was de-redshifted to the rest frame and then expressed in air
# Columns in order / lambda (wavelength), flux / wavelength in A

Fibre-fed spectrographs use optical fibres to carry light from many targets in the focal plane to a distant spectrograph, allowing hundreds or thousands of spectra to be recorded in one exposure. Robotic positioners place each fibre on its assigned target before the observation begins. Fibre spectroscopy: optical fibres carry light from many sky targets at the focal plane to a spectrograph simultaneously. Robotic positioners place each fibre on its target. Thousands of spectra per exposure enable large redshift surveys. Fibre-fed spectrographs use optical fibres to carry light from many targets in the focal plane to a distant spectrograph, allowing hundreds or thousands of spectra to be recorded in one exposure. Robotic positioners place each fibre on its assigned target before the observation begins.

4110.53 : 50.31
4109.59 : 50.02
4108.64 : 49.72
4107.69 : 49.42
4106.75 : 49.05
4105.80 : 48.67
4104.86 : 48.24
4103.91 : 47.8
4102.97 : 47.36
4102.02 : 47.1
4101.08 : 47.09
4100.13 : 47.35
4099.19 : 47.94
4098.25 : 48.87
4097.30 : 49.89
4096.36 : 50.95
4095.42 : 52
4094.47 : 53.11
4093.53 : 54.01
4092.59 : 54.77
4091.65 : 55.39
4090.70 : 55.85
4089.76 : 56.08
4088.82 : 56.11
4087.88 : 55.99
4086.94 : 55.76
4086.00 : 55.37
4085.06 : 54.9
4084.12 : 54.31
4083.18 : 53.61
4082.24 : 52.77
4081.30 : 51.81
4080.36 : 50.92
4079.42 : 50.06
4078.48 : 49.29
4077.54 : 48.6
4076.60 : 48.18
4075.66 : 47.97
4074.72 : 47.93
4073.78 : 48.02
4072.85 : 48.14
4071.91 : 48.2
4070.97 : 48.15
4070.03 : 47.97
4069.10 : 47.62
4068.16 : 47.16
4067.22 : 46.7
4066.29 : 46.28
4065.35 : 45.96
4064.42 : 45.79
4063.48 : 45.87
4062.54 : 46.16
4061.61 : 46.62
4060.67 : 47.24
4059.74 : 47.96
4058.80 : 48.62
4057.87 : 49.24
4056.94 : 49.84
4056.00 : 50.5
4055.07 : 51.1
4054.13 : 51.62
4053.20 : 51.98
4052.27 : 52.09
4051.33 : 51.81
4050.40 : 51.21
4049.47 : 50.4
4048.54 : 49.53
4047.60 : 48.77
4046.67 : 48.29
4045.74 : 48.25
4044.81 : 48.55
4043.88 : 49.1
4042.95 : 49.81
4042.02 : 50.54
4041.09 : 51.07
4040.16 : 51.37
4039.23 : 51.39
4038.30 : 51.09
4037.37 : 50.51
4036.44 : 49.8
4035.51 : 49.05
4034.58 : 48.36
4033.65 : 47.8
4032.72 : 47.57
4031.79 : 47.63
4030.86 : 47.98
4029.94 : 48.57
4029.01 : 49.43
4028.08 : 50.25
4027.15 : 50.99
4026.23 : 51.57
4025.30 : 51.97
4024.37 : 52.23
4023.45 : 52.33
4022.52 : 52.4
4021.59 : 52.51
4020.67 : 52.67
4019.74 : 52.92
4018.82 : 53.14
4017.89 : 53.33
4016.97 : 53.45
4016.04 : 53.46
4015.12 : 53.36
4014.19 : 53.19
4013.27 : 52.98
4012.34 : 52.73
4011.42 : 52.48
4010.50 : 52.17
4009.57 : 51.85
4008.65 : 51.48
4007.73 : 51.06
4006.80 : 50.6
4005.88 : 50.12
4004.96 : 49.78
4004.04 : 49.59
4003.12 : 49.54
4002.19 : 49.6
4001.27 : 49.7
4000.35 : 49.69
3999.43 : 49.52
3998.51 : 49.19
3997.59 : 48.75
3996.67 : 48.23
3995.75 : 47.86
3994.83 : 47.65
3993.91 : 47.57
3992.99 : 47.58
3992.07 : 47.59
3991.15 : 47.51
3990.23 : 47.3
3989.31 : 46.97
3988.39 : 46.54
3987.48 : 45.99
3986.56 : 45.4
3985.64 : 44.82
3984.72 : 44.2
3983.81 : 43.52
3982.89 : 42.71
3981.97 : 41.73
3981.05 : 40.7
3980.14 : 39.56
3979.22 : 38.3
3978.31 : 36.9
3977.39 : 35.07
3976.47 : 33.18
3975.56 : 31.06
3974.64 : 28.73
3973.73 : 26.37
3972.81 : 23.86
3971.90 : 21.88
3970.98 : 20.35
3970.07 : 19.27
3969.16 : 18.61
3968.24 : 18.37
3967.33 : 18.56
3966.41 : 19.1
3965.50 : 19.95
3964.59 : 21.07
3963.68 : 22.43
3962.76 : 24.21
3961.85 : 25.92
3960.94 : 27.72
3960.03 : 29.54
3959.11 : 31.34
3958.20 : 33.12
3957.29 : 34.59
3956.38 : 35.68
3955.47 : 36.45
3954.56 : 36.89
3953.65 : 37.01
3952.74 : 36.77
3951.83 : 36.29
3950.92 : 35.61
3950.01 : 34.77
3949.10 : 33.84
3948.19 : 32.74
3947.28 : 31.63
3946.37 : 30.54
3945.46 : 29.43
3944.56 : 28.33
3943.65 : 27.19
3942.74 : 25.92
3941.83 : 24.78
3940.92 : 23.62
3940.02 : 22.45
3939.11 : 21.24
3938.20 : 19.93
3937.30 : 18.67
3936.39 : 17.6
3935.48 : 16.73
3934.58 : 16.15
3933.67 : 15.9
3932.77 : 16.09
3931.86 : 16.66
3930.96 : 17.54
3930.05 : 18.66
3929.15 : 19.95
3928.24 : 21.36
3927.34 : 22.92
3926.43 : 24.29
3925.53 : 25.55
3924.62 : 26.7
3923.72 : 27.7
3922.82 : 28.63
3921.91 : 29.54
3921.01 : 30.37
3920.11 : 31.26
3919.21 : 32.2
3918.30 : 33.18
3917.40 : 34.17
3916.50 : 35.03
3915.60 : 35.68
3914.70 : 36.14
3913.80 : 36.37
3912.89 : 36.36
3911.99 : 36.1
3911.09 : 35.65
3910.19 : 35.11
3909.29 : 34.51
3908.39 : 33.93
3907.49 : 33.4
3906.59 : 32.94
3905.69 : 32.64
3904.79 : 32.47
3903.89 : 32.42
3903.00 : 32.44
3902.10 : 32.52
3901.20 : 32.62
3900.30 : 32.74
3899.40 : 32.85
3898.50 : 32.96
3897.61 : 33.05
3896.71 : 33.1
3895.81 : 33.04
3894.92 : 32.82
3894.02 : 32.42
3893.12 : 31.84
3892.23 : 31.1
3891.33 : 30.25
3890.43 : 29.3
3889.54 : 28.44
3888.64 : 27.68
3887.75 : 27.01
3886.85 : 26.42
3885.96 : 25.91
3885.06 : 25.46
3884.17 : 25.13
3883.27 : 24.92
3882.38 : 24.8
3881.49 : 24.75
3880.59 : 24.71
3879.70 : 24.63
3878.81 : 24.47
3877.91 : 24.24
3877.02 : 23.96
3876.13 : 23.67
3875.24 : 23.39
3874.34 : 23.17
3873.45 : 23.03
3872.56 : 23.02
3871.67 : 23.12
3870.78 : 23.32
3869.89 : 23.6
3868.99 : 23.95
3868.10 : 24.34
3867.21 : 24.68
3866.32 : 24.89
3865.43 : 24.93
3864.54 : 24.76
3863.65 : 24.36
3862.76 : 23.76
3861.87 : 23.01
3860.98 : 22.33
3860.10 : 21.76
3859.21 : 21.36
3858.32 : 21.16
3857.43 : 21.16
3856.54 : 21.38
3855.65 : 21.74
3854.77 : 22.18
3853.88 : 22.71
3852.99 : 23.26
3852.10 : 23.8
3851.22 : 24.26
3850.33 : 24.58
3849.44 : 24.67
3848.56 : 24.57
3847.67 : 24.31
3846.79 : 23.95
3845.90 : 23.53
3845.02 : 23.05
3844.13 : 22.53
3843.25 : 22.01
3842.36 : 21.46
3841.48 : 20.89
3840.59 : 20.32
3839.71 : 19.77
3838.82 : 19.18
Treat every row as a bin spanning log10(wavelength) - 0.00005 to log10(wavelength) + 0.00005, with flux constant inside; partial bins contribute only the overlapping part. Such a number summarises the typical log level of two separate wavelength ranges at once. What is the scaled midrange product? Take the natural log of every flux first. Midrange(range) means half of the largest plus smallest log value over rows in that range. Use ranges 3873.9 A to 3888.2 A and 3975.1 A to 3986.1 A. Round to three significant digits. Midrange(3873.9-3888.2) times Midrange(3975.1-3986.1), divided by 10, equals 1.17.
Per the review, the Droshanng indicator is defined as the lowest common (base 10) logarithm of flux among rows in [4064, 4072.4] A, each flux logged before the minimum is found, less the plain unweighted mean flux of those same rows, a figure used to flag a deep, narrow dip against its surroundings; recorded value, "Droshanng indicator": -45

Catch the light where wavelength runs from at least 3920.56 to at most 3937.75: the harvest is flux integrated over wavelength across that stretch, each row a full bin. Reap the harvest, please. 372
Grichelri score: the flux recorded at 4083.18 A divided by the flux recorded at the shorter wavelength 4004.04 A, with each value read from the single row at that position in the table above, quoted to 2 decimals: 1.08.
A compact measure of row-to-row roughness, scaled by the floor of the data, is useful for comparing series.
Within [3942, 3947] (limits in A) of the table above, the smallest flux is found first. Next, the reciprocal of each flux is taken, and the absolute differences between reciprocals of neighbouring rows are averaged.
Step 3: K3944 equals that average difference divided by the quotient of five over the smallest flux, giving 0.0076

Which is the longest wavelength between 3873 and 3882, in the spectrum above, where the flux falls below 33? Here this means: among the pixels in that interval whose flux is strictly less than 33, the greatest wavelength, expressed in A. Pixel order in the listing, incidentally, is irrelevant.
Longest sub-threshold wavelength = 3881.49 A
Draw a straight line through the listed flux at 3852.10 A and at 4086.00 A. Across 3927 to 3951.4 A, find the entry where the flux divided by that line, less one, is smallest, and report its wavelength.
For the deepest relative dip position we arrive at 3933.67 A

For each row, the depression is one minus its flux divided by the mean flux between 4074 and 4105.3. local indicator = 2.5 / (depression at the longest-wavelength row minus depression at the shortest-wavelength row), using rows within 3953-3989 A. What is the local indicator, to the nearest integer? -13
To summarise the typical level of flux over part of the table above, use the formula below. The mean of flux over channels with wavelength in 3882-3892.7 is 27.2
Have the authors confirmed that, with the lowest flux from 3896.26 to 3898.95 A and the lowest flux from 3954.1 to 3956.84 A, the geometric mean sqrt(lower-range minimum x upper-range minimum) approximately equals 34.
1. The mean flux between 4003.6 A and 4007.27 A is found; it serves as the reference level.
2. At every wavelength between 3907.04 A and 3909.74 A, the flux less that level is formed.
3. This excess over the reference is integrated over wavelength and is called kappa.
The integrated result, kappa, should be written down -43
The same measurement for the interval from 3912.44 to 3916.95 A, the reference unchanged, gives -64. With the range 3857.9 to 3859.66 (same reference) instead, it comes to -51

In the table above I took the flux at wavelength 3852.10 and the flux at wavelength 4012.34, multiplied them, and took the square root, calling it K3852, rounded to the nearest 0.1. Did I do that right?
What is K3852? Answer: 35.4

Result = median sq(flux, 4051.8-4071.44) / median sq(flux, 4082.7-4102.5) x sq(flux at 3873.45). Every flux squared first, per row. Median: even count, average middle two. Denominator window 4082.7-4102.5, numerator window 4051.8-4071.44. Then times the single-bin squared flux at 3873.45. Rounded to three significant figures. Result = 418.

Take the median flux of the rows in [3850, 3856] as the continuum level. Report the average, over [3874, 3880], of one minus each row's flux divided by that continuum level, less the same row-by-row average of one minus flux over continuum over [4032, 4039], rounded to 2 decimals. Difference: 1.08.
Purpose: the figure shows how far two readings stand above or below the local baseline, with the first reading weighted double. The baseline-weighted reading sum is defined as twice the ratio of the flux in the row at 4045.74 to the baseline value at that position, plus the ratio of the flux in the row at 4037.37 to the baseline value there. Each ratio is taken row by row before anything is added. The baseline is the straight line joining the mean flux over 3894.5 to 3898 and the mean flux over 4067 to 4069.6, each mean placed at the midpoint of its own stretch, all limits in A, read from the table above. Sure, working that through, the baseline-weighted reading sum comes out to 3.26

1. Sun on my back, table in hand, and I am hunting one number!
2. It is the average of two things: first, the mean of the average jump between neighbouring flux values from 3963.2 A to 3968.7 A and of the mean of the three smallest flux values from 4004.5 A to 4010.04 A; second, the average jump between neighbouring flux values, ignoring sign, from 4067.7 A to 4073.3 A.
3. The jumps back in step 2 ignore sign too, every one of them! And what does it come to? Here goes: 13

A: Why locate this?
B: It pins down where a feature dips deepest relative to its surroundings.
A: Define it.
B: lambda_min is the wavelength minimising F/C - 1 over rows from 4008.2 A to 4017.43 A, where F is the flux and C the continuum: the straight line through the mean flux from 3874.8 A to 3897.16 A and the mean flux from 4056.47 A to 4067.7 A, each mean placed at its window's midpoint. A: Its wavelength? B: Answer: 4008.65 A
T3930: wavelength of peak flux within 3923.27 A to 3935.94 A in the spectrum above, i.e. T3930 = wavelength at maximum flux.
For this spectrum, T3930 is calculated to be 3923.72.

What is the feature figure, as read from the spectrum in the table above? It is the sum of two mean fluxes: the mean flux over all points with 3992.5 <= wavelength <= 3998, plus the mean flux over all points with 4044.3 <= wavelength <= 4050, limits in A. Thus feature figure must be 97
